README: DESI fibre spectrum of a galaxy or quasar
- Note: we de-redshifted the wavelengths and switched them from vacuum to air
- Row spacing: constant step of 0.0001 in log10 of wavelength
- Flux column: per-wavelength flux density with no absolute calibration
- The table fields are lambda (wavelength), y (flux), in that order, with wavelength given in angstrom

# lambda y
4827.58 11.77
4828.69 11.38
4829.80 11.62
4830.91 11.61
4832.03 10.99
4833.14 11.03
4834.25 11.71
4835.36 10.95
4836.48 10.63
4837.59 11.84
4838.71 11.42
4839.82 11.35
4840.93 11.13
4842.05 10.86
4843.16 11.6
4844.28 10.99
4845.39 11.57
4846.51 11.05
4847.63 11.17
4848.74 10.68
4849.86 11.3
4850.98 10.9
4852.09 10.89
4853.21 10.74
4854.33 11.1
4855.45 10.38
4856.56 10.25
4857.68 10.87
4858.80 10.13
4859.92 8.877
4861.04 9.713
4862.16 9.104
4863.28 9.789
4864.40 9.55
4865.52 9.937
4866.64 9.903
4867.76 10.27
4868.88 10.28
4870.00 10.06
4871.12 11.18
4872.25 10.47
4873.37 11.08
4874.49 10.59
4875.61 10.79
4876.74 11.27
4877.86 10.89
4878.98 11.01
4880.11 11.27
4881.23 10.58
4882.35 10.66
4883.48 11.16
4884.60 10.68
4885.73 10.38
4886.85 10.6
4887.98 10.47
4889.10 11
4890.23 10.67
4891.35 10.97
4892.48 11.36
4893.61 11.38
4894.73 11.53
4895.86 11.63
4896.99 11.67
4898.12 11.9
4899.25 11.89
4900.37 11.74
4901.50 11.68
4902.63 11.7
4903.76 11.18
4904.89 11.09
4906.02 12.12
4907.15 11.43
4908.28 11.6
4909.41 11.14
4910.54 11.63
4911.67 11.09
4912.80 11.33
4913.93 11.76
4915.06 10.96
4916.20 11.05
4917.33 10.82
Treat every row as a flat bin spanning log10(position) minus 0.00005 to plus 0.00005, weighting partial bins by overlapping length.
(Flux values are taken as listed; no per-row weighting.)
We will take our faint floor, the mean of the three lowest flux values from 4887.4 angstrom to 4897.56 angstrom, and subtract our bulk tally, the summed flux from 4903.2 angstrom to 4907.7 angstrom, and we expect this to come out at -35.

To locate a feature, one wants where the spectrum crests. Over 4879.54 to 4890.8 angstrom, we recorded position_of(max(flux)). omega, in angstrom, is 4880.11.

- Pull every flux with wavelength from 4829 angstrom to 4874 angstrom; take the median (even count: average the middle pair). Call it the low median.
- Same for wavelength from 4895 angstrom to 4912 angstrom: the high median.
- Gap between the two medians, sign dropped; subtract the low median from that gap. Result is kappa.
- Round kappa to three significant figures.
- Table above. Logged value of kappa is -10.2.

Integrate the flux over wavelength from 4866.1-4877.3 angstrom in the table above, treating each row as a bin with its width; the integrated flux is 119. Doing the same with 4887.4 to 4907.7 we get 232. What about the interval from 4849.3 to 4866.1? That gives 172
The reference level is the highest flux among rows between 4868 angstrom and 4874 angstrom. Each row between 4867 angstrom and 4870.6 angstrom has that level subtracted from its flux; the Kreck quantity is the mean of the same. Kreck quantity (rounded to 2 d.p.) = -0.98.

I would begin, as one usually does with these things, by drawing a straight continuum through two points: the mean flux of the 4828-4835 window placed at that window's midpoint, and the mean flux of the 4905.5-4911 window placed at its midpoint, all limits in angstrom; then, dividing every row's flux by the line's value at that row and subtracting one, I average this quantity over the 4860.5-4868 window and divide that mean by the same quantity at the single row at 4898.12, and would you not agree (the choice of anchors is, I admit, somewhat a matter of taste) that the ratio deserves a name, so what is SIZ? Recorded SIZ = -5.1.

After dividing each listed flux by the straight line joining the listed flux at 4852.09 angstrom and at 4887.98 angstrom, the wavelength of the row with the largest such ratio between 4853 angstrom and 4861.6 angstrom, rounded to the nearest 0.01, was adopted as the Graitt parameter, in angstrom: 4854.33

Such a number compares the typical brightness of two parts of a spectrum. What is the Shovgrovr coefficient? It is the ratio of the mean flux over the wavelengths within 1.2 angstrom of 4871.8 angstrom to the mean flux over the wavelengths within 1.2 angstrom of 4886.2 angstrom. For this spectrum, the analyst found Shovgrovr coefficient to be 1.03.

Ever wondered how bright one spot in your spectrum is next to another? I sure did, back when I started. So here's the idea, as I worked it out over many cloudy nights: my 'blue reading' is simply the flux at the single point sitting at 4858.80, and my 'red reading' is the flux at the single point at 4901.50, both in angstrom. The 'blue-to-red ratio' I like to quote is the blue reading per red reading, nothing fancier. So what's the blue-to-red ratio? 0.87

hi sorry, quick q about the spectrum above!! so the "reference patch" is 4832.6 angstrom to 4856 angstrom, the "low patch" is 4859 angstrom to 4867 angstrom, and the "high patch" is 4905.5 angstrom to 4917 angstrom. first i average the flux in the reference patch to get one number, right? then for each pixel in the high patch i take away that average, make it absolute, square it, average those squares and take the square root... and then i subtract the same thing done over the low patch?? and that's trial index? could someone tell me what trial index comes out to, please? -1.1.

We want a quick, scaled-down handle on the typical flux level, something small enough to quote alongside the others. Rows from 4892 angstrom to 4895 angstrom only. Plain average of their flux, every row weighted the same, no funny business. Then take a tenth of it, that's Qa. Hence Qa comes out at 1.14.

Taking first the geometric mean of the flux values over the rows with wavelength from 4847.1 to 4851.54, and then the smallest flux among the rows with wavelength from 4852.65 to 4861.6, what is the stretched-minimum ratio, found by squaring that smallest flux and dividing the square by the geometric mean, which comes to 7.16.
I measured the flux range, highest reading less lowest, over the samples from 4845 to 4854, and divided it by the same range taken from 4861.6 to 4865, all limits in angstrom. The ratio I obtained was 1.3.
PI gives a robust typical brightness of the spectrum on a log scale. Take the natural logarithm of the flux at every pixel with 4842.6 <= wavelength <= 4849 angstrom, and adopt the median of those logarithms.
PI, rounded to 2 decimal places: 2.41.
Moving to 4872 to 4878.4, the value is 2.38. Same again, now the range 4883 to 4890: 2.36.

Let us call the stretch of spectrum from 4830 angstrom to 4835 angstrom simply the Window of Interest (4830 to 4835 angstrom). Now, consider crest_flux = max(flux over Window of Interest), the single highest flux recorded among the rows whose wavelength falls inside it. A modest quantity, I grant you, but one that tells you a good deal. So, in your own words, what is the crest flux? 11.71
